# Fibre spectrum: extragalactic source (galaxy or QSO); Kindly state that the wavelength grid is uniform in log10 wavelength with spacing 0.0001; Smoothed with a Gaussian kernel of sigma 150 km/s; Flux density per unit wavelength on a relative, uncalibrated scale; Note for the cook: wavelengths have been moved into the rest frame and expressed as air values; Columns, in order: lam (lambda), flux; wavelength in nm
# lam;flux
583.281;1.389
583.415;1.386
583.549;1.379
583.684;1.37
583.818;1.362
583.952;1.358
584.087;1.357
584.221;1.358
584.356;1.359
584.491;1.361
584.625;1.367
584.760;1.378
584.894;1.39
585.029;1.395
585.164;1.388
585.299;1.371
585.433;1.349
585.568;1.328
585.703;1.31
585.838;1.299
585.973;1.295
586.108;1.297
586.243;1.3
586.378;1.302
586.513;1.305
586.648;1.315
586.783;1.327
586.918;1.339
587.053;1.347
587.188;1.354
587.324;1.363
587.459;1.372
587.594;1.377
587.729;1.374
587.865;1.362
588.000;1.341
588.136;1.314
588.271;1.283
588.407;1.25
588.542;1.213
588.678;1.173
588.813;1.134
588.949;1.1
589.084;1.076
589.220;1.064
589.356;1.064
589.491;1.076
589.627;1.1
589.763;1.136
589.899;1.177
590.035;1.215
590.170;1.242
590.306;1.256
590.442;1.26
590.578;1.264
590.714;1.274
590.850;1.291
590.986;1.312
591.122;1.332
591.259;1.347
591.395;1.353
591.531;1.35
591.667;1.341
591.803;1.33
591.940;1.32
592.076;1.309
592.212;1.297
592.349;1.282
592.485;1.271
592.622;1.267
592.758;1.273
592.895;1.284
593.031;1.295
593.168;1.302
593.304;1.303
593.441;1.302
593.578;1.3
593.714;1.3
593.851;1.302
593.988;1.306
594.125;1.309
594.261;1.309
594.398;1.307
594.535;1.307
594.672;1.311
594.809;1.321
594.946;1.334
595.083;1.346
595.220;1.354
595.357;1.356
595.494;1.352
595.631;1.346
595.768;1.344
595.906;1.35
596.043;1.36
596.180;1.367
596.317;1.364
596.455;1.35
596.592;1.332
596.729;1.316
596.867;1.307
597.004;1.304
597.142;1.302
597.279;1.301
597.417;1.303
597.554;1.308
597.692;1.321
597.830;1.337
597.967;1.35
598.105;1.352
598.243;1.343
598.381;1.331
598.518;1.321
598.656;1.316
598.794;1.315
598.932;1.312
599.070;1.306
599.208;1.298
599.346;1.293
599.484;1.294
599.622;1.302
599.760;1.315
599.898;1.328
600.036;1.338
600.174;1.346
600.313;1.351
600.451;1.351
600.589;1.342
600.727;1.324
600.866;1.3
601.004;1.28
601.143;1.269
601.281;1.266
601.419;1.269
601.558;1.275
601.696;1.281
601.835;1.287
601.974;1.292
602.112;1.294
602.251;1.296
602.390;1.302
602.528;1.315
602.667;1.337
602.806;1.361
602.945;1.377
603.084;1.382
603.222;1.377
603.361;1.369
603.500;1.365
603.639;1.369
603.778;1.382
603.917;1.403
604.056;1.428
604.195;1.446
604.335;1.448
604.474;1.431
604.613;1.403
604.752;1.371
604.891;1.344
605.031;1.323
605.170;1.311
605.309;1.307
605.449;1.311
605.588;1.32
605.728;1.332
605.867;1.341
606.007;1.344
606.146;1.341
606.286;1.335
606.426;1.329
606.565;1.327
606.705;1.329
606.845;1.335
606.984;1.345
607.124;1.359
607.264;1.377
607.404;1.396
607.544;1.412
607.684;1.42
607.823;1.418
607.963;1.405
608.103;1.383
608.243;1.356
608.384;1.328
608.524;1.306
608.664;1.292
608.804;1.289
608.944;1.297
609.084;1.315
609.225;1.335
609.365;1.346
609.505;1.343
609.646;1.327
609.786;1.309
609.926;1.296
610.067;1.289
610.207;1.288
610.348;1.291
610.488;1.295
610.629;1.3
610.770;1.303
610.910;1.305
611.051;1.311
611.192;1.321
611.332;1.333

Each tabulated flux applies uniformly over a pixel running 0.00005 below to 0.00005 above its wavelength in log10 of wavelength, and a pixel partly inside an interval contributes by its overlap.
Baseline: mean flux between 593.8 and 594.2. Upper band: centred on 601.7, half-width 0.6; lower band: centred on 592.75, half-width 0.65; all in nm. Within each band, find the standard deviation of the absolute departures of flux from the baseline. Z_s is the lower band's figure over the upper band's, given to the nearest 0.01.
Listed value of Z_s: 1.18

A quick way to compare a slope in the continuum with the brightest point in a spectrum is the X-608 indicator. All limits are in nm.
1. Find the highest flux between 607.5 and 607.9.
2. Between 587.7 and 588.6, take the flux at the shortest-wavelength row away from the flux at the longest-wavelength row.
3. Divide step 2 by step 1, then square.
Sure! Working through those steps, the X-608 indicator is 0.013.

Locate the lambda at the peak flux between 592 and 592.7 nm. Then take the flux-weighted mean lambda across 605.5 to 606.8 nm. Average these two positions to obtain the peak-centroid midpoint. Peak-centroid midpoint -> 599.11 nm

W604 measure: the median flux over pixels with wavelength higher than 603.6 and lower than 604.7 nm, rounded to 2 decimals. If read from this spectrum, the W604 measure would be 1.42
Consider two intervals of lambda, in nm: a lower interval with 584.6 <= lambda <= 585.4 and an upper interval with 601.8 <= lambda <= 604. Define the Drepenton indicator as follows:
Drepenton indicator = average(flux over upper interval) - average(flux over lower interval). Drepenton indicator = -0.04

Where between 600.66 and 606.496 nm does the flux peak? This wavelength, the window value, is 604.335 nm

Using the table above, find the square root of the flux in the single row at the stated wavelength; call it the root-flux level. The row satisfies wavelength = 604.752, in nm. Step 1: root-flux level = 1.17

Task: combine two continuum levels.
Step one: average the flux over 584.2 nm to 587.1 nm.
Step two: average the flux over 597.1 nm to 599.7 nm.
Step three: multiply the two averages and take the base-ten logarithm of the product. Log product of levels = 0.246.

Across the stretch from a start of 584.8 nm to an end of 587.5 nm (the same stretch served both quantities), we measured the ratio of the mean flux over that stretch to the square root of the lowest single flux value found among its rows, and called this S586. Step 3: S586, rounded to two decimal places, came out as 1.18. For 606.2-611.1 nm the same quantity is 1.18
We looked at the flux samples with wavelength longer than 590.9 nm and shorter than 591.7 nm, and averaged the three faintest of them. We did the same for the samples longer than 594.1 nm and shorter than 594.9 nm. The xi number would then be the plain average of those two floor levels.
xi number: 1.32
